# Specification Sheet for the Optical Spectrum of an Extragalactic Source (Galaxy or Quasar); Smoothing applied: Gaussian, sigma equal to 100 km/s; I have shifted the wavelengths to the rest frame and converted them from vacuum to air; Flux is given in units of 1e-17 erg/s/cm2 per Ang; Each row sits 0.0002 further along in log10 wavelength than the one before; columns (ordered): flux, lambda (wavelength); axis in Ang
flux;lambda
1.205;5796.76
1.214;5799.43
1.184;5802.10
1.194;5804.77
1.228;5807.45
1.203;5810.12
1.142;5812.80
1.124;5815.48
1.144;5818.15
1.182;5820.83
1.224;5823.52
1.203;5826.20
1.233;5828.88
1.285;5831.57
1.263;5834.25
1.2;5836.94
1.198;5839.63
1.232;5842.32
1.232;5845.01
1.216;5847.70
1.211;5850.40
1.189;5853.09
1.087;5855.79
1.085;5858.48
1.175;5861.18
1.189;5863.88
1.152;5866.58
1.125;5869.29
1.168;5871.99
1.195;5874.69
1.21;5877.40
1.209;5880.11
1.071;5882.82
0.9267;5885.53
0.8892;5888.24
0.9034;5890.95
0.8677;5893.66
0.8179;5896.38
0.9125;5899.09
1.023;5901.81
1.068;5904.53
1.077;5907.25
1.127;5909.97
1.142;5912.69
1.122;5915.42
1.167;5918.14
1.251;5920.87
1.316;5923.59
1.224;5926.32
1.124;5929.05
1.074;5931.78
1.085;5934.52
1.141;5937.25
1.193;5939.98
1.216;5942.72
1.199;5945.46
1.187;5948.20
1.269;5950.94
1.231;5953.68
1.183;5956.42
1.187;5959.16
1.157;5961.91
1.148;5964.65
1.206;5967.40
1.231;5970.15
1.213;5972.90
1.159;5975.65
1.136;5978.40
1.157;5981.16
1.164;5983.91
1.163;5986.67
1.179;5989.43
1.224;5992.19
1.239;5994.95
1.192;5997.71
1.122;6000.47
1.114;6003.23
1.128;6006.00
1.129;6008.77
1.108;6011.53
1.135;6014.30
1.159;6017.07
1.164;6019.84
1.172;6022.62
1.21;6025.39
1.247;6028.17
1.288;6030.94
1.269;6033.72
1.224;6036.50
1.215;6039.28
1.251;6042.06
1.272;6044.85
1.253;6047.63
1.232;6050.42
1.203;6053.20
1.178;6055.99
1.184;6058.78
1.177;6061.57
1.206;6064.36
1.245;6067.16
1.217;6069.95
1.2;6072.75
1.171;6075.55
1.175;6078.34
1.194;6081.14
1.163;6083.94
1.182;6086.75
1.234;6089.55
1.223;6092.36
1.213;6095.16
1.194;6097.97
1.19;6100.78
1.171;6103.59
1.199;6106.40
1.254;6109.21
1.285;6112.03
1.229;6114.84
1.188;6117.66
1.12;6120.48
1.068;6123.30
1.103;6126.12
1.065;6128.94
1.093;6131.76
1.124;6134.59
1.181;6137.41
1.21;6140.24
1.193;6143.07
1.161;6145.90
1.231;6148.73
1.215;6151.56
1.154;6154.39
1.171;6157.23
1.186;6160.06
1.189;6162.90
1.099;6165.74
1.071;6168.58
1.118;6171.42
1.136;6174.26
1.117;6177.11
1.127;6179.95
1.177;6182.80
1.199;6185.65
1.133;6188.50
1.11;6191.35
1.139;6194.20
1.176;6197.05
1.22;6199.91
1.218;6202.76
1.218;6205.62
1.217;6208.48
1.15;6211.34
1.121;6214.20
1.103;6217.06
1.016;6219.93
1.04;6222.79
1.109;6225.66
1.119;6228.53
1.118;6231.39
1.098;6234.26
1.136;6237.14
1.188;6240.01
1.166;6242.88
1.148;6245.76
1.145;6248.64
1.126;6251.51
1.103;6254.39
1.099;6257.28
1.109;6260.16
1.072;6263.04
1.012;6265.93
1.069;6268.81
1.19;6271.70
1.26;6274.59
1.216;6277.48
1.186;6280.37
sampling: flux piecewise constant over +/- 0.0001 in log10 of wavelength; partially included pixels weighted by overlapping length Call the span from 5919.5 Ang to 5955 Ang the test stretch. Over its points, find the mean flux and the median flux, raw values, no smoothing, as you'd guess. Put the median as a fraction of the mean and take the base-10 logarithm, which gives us 0.002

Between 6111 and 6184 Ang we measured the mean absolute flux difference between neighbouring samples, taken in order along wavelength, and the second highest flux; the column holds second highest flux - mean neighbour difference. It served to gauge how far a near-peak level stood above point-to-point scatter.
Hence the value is 1.19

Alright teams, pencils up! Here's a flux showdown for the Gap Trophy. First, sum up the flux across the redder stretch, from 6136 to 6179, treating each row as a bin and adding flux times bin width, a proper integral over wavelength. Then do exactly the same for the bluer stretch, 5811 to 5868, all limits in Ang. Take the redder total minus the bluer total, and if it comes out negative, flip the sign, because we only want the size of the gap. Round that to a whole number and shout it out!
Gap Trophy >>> 18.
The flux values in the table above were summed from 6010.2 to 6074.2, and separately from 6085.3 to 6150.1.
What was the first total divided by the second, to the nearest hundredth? 1.03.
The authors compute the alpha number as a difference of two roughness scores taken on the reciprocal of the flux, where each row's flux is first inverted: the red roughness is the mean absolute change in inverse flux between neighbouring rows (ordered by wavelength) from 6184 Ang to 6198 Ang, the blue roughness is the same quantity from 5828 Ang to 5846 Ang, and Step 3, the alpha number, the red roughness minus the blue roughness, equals 0.011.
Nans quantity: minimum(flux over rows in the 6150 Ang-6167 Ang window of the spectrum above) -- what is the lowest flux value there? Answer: 1.099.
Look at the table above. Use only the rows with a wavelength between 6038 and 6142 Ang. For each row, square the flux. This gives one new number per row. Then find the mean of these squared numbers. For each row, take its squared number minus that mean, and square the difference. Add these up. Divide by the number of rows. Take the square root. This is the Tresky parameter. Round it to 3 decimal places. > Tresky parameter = 0.121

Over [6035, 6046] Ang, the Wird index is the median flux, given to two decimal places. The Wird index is 1.24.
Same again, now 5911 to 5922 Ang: 1.15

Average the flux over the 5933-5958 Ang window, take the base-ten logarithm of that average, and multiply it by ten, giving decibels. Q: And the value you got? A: 0.75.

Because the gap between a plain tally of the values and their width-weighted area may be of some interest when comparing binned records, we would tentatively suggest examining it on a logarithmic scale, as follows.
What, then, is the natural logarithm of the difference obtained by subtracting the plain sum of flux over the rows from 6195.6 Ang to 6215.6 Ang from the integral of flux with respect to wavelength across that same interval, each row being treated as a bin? 2.74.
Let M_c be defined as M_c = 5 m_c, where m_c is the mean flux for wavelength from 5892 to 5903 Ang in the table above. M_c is 4.5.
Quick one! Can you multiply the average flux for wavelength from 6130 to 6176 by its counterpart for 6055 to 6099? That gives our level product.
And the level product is 1.39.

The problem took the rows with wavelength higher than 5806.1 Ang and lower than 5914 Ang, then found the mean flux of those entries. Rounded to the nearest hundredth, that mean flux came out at 1.13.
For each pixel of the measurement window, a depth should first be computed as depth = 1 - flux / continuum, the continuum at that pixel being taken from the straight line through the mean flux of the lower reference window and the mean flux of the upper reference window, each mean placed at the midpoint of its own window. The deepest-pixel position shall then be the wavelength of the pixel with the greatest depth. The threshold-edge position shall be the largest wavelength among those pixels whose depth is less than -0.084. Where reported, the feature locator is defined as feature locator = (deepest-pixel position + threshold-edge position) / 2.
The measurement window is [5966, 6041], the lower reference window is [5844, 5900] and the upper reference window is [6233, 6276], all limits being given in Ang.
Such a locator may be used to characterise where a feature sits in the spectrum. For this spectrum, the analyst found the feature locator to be 6025.4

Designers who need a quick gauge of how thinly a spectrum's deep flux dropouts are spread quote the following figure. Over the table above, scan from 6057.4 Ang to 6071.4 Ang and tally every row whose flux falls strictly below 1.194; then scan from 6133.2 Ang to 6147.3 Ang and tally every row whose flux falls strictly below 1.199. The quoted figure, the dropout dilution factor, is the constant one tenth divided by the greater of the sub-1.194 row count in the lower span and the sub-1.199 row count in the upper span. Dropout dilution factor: 0.025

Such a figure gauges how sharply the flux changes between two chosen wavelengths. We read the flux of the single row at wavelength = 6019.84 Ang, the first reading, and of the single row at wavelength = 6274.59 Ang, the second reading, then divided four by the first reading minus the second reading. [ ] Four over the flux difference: -42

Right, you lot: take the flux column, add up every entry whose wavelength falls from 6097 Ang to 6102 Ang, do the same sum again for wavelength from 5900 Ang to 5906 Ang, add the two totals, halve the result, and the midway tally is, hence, 2.24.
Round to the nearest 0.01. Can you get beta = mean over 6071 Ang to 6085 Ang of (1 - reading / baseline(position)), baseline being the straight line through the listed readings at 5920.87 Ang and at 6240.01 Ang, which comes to 0.03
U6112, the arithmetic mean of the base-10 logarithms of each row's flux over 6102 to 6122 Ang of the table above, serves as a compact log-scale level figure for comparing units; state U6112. 0.081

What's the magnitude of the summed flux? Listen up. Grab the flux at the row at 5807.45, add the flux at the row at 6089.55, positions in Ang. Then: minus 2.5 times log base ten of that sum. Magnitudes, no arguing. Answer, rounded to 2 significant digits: -0.98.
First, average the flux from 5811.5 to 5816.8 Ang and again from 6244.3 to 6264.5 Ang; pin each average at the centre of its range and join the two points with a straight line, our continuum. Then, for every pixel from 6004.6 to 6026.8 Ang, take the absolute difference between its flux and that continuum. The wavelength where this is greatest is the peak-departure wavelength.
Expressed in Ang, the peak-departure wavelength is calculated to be 6025.39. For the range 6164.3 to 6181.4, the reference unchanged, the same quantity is 6168.58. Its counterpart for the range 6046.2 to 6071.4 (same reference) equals 6047.63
